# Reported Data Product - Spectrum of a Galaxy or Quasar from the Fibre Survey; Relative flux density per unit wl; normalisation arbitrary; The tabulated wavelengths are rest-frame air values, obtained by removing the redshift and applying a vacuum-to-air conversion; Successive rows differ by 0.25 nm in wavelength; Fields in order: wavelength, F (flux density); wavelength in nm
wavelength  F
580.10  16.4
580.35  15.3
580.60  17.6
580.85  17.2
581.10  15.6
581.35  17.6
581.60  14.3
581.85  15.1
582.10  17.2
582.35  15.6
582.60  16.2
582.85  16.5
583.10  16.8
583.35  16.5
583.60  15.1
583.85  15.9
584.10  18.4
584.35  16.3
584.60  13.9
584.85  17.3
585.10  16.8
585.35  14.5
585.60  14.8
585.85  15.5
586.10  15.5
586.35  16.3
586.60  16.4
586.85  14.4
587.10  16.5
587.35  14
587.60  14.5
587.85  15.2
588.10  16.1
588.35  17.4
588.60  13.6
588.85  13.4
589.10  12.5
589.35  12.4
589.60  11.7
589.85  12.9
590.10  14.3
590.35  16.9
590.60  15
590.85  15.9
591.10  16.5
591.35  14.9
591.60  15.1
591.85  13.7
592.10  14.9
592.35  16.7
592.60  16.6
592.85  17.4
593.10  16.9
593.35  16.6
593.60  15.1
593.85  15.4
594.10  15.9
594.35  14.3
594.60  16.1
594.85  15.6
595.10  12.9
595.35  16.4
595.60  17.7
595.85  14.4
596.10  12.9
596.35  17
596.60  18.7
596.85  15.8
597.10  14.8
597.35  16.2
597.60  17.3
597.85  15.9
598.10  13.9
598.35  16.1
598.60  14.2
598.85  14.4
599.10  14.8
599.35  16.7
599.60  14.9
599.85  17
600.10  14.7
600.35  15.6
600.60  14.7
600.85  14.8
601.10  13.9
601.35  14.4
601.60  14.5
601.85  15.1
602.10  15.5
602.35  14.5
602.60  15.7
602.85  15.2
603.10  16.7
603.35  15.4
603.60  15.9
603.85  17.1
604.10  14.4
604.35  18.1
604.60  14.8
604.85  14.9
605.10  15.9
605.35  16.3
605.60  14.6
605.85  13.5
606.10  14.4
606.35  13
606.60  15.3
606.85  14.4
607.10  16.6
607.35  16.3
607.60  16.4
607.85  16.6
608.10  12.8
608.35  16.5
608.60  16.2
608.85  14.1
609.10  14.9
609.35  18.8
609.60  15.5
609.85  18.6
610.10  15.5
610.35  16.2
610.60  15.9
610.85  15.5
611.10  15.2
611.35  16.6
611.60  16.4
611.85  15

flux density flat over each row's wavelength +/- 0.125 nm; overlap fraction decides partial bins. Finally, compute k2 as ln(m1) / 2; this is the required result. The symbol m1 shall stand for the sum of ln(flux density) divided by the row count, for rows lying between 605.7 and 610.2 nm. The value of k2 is 0.503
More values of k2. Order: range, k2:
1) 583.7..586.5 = 0.509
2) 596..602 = 0.502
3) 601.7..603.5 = 0.503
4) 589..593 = 0.495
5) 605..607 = 0.494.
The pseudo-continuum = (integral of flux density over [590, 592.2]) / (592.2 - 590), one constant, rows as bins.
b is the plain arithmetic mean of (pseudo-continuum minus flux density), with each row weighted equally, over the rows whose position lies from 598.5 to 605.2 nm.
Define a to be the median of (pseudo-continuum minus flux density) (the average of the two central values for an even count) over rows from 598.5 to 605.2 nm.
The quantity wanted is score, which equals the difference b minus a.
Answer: -0.43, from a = 0.36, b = -0.07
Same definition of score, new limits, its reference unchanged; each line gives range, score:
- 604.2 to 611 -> -0.11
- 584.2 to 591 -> 0.04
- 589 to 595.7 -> 0.20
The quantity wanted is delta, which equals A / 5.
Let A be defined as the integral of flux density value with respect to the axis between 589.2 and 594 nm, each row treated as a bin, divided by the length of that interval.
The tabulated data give 3.04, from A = 15.2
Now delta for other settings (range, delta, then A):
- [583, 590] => 3.03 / 15.2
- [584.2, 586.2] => 3.12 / 15.6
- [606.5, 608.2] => 3.11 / 15.5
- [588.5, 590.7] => 2.72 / 13.6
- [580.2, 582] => 3.22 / 16.1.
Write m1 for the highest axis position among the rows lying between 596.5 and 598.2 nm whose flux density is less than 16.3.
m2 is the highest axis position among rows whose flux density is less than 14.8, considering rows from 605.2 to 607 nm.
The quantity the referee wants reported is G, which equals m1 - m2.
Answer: -8.75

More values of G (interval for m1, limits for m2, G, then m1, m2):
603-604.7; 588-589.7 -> 15.00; 604.60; 589.60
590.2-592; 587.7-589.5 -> 2.50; 591.85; 589.35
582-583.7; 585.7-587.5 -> -3.75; 583.60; 587.35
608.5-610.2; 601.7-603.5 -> 7.75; 610.10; 602.35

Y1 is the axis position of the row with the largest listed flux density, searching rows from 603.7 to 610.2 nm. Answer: 609.35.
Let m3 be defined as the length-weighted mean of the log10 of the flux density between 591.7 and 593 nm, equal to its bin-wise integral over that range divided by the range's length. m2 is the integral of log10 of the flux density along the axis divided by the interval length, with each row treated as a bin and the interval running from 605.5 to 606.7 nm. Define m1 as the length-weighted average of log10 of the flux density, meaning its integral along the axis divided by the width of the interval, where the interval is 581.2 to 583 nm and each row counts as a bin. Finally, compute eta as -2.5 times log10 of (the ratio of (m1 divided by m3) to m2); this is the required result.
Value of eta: 0.145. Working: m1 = 1.21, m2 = 1.15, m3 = 1.20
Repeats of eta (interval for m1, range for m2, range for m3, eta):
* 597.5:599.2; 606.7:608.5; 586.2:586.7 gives 0.220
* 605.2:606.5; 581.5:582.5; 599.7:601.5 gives 0.208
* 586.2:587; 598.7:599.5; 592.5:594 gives 0.197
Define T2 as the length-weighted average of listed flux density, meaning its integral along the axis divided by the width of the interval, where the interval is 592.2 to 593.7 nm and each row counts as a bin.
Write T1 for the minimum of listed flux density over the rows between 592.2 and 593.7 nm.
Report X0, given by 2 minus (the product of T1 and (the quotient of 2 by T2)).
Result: 0.17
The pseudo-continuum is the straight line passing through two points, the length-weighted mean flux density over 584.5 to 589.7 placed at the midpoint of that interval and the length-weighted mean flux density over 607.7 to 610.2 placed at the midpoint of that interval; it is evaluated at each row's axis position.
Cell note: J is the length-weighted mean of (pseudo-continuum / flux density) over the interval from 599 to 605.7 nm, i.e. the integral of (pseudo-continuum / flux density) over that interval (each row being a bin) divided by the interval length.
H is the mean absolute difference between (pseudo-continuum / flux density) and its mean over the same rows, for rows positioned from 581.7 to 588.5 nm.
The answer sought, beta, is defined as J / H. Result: 18.2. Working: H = 0.056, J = 1.02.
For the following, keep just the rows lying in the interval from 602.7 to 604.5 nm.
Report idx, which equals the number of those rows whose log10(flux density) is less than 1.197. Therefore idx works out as 3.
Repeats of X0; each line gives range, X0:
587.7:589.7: 0.34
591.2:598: 0.36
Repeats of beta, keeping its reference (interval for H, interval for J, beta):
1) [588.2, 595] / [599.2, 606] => 11.6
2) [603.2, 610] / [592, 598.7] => 12.3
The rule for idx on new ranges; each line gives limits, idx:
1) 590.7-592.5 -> 4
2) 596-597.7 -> 2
